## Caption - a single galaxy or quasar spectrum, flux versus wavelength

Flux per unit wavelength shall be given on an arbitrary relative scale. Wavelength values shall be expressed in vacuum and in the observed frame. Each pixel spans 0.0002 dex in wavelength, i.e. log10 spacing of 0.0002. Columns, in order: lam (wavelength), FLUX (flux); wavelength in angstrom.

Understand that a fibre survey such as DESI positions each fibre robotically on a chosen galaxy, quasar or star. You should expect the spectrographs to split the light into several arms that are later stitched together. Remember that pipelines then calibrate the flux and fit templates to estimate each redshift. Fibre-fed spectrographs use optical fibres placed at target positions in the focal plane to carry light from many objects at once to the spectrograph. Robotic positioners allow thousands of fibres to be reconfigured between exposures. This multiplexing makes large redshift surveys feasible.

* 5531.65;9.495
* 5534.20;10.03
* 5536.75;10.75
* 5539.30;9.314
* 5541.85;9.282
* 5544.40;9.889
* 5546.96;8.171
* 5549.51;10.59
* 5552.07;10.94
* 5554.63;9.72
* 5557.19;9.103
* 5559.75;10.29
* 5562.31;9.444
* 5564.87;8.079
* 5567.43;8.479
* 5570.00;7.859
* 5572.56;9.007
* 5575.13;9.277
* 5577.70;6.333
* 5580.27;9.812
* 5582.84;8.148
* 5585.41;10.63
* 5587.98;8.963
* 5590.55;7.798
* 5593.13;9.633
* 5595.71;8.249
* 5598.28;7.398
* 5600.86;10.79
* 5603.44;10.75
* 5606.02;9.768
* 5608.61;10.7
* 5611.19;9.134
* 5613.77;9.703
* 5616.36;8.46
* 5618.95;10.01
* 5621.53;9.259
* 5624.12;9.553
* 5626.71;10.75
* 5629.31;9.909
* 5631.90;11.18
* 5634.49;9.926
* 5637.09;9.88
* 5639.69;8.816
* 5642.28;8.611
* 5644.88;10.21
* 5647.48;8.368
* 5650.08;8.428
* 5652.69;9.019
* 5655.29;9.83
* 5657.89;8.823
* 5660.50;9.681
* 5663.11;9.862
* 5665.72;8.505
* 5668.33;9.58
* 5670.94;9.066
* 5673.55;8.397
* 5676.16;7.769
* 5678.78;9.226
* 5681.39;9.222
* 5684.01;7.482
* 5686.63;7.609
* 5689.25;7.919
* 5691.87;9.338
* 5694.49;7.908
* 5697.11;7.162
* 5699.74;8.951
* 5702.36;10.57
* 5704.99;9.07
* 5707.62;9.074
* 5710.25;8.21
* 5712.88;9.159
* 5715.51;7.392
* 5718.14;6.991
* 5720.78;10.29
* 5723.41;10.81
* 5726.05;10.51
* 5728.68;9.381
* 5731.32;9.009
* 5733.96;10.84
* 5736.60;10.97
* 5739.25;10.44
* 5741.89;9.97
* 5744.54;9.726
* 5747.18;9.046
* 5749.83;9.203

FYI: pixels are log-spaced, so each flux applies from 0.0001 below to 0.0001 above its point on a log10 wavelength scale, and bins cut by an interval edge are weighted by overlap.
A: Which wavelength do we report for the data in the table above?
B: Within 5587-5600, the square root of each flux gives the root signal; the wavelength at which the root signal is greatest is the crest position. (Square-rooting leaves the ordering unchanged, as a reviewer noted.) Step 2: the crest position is 5593.13 angstrom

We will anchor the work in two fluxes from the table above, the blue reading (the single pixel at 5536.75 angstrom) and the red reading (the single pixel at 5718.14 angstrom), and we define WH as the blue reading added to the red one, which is 17.7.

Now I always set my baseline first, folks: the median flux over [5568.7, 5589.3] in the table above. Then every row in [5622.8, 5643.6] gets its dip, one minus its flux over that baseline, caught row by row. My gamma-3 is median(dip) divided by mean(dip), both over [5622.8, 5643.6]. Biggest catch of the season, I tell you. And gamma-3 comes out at 1.08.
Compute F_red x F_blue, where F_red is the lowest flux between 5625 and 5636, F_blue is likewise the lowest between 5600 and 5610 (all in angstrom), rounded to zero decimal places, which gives 97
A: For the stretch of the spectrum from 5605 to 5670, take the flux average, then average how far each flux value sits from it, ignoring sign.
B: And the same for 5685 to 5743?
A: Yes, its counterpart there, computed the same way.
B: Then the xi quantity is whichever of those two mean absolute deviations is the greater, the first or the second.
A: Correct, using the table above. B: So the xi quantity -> 1.04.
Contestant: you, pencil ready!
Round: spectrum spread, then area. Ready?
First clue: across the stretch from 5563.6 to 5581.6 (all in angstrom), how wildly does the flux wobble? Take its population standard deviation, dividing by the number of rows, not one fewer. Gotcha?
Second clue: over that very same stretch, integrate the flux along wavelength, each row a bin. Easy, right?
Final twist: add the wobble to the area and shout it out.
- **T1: 152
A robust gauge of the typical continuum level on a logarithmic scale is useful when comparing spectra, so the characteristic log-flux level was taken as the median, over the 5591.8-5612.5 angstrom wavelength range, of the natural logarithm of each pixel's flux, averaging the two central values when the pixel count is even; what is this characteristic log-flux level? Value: 2.27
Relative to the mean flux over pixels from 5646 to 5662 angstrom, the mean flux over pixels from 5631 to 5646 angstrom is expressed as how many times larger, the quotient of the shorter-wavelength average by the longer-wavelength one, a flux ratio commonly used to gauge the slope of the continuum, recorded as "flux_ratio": 1.08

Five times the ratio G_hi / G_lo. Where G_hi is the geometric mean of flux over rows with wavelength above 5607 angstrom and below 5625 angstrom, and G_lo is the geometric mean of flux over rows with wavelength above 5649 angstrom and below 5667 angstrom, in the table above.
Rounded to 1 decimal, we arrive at 5.2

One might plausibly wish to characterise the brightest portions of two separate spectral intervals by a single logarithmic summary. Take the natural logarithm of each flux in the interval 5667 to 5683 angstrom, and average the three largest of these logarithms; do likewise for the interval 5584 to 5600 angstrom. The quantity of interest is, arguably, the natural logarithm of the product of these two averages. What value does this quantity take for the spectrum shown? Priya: 1.63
